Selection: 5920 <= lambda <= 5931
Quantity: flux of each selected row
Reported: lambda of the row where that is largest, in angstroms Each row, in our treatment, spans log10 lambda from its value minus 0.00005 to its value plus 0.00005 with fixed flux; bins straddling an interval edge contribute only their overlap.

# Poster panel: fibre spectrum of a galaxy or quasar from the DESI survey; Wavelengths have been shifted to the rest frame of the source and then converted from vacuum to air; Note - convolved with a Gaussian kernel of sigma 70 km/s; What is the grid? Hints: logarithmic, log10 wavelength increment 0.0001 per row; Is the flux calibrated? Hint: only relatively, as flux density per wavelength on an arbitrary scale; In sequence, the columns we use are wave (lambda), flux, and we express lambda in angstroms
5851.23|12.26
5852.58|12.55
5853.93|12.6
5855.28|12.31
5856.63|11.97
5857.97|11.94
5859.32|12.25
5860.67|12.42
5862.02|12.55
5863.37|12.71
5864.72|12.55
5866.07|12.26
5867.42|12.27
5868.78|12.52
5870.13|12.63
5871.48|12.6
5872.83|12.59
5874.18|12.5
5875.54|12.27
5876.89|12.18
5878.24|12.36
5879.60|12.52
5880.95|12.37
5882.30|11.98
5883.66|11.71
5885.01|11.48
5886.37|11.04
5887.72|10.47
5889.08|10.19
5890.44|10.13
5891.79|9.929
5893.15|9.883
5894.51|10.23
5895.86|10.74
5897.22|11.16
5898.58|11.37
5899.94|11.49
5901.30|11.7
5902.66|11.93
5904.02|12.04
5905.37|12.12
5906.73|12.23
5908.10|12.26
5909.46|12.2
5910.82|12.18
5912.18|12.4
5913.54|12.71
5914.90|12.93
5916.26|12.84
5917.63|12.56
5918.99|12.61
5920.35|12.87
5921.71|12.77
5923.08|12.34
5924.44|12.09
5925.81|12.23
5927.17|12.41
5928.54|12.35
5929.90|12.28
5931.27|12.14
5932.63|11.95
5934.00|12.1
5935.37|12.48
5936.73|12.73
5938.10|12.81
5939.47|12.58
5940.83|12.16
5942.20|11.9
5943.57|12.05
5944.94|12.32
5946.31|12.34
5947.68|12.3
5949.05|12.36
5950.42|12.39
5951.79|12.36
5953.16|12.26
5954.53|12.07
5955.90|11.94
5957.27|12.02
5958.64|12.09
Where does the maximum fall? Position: 5920.35 angstroms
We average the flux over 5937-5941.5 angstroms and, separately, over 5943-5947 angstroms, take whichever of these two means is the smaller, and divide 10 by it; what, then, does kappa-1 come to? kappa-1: 0.817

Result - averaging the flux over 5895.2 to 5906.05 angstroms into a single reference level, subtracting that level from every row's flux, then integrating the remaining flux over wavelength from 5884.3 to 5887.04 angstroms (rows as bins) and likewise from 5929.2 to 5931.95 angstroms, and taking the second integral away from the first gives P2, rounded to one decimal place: -2.6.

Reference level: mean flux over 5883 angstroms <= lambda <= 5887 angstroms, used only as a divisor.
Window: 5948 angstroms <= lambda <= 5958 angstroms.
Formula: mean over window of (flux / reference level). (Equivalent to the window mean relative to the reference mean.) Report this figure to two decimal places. 1.07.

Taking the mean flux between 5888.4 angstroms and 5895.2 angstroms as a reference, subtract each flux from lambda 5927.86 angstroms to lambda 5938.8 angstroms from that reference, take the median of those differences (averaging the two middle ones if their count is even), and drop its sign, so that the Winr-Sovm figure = 2.24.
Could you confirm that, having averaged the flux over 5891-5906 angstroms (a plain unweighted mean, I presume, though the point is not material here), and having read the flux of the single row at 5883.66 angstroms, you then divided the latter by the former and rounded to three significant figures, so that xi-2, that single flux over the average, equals 1.05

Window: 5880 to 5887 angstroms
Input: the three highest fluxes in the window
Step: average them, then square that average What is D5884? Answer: 144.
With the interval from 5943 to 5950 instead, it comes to 152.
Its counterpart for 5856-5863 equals 154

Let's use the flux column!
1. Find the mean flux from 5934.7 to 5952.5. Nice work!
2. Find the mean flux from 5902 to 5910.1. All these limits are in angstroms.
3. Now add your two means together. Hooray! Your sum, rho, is 24.50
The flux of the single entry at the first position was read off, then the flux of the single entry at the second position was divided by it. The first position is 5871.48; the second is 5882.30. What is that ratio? 0.95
